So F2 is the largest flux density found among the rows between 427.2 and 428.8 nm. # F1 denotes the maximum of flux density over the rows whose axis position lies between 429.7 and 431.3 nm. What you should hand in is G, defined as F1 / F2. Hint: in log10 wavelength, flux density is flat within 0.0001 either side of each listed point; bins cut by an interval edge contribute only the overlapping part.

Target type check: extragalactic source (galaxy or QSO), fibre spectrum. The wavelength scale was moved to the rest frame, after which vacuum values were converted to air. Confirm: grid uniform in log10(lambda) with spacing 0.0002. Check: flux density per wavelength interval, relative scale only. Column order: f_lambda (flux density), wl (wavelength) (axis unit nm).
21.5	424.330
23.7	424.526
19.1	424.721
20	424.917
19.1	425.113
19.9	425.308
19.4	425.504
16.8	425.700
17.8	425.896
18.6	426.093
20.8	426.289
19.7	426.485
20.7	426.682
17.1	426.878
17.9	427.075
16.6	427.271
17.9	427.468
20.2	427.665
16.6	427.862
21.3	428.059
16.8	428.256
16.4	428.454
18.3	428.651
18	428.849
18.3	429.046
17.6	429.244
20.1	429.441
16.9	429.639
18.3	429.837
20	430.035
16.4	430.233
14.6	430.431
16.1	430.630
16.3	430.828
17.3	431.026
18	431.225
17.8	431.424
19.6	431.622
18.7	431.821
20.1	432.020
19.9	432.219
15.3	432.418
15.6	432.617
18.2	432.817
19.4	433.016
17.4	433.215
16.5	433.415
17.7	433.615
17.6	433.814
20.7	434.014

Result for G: 0.94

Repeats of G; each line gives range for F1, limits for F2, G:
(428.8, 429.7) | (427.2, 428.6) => 0.94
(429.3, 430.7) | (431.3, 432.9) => 1.00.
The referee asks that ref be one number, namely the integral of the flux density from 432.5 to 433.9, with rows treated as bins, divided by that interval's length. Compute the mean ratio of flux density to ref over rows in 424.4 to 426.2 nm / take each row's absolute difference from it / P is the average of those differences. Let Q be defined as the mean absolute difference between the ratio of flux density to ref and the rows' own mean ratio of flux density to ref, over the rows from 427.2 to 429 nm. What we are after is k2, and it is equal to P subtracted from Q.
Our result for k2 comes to 0.004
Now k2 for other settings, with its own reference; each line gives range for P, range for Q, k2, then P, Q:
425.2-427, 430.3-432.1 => 0.007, 0.0714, 0.078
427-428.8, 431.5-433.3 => 0.009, 0.0738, 0.082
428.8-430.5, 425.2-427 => -0.001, 0.0725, 0.071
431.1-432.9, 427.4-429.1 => -0.007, 0.0742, 0.067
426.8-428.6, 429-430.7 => 0.007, 0.0742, 0.081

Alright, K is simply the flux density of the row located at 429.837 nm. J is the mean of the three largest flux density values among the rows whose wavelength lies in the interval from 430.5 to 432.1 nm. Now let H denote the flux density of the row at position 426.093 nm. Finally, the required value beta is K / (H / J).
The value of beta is 19.2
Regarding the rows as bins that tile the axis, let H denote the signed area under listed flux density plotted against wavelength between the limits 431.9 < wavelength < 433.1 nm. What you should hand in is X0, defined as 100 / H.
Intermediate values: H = 22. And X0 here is 4.6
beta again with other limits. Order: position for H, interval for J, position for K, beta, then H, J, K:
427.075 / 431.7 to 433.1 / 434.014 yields 22.9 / 17.9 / 19.8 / 20.7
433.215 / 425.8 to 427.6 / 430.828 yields 19.1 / 17.4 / 20.4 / 16.3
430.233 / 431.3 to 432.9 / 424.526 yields 28.7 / 16.4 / 19.9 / 23.7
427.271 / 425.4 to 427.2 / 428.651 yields 22.5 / 16.6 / 20.4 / 18.3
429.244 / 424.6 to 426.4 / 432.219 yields 22.9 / 17.6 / 20.2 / 19.9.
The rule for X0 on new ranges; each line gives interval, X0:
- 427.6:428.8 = 4.6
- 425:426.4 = 3.8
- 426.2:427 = 6.4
